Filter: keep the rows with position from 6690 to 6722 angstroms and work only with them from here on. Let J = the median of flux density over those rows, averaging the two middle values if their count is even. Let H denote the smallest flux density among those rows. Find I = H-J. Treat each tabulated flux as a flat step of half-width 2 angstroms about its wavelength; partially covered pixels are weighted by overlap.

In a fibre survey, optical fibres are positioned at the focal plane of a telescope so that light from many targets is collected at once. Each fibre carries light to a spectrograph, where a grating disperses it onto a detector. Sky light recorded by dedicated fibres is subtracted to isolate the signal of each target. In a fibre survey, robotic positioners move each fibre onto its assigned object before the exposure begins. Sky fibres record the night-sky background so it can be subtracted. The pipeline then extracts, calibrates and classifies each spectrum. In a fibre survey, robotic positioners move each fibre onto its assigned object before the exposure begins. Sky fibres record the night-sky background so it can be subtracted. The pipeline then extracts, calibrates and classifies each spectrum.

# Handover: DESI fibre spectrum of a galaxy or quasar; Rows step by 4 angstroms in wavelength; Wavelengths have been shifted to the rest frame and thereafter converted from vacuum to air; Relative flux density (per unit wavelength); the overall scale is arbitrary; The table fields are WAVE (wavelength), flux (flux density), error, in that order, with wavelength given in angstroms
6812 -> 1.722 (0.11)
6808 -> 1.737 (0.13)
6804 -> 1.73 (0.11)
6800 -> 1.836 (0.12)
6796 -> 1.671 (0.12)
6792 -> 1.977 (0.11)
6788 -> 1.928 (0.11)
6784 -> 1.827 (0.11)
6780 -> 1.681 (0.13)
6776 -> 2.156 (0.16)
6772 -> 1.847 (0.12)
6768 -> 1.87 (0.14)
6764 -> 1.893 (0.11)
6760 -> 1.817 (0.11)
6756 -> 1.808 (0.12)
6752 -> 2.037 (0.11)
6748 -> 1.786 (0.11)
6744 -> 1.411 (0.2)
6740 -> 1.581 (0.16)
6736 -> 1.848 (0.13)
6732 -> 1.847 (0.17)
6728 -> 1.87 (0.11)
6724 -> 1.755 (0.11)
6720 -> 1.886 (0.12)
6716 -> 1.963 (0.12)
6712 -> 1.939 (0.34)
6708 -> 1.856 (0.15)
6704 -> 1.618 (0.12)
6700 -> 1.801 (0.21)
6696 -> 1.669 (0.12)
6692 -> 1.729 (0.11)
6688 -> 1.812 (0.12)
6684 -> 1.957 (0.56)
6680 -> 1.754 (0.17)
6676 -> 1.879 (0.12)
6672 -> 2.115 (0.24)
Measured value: -0.21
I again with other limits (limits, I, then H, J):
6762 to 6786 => -0.18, 1.681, 1.86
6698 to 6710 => -0.18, 1.618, 1.80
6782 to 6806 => -0.16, 1.671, 1.83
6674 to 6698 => -0.11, 1.669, 1.78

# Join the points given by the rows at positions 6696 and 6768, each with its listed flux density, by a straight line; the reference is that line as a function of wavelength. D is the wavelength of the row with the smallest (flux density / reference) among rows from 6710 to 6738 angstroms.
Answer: 6724 angstroms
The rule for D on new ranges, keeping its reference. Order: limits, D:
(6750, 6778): 6772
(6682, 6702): 6696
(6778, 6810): 6796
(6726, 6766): 6744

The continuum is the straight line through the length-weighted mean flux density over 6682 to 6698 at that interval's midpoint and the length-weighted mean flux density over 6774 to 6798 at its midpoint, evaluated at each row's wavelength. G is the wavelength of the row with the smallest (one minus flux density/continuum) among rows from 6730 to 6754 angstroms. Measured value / 6752 angstroms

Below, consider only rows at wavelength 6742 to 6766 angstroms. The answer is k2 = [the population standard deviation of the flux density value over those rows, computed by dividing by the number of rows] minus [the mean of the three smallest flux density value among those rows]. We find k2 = -1.48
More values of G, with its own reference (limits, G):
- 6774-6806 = 6776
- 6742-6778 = 6776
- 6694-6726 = 6716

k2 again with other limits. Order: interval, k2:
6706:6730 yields -1.76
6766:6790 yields -1.64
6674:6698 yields -1.62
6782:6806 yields -1.64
